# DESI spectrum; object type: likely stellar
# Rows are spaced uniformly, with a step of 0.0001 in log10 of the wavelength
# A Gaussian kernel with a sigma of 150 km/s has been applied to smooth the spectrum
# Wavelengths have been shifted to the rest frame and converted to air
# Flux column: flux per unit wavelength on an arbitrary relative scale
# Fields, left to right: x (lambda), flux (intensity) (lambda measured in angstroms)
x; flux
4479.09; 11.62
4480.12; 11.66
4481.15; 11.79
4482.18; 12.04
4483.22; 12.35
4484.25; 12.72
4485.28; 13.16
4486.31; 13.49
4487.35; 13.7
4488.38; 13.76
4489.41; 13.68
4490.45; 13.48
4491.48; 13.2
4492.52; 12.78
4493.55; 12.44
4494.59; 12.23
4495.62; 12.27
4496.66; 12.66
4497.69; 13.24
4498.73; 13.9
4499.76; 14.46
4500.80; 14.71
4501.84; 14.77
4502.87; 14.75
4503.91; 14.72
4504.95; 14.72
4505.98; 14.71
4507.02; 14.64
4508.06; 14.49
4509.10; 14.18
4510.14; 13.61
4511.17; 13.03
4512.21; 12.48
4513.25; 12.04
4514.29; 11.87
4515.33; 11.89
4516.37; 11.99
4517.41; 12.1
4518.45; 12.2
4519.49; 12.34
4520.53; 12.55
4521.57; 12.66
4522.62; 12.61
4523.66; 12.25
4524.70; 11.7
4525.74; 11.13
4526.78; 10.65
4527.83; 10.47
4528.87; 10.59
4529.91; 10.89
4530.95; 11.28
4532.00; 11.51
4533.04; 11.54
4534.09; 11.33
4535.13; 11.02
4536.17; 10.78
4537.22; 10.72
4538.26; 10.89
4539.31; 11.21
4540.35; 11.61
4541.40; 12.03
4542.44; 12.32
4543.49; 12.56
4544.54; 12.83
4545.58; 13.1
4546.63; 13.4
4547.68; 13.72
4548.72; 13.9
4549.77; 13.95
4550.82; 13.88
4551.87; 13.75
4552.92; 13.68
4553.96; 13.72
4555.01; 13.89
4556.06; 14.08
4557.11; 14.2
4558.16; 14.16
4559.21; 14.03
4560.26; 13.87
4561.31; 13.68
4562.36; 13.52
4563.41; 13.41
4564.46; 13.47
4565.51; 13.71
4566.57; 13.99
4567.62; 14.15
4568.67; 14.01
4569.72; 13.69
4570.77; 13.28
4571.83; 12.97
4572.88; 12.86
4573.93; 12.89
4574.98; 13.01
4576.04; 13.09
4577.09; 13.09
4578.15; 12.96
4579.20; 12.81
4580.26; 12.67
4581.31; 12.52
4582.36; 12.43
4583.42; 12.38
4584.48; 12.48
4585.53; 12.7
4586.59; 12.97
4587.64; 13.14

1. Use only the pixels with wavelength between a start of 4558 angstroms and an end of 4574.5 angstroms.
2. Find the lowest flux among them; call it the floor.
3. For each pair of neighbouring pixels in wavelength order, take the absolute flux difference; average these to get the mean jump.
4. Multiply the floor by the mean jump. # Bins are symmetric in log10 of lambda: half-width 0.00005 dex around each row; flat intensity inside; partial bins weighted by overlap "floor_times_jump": 2.4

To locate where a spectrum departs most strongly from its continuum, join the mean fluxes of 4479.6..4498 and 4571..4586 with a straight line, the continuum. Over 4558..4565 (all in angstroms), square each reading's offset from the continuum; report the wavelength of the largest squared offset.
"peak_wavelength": 4558.16 angstroms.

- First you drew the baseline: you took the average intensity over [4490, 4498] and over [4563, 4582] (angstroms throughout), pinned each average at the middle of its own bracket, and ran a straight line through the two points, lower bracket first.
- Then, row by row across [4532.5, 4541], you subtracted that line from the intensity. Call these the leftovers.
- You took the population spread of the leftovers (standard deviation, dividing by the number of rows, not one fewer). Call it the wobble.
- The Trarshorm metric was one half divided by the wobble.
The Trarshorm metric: 1.6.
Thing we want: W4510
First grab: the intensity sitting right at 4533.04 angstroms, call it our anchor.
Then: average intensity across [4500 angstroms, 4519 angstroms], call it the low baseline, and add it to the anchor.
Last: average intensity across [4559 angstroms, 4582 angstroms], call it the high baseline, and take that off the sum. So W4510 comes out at 11.7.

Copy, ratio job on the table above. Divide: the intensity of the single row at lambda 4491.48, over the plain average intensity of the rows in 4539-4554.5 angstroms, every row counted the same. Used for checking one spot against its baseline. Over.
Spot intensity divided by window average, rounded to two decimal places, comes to 1.01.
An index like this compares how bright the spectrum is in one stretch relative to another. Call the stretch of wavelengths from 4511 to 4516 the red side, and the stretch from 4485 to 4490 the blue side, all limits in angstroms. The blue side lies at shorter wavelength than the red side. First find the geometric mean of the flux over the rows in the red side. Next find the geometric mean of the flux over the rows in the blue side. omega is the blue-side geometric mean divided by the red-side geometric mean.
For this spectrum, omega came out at 1.11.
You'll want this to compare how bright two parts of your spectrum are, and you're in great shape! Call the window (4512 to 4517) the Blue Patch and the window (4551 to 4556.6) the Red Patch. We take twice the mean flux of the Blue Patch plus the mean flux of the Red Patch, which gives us 38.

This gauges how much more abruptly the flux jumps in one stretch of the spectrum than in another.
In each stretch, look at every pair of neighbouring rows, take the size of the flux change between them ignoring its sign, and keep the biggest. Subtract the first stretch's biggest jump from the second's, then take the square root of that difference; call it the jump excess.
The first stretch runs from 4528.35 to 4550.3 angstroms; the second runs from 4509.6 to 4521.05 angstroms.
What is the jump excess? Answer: 0.40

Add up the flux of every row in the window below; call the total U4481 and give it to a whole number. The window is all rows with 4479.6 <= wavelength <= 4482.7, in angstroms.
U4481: 35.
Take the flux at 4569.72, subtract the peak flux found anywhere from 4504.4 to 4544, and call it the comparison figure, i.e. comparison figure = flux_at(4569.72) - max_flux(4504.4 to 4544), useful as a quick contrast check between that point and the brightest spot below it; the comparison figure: -1.0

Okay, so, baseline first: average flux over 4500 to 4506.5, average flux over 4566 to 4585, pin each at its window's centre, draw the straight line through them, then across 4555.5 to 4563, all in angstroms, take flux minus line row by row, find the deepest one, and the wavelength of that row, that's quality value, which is 4562.36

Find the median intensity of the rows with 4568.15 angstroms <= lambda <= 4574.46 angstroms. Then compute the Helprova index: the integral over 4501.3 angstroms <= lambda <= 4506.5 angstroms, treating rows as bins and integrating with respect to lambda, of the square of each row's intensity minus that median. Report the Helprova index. 13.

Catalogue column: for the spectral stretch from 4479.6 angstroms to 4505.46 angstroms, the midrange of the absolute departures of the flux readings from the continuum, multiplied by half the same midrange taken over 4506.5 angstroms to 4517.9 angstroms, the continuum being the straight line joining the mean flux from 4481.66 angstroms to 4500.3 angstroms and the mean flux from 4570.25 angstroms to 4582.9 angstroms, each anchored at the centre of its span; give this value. 0.35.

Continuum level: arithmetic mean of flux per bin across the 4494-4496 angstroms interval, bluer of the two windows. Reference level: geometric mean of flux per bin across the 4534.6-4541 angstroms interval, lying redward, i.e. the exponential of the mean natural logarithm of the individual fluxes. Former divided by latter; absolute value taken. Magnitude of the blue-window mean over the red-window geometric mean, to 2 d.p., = 1.11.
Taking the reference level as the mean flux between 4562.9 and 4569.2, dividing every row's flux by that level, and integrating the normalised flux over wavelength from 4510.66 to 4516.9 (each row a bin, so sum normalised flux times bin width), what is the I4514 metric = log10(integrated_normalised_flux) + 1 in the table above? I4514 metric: 1.742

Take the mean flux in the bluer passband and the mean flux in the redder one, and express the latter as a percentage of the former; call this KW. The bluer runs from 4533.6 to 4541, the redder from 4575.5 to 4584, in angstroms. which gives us 115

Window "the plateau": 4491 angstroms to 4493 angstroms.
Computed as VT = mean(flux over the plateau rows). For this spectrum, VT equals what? 13.0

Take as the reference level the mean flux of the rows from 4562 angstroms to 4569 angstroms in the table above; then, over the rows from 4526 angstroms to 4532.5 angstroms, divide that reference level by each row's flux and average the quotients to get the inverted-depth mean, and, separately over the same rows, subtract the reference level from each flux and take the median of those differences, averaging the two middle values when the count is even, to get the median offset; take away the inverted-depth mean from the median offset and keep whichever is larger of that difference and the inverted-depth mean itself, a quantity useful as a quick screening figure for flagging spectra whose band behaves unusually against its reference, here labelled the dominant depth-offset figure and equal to 1.26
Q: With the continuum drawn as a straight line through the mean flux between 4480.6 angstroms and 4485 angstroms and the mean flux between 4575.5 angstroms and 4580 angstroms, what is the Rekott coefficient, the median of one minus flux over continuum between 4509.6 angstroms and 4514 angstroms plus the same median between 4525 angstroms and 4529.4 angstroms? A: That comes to 0.13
